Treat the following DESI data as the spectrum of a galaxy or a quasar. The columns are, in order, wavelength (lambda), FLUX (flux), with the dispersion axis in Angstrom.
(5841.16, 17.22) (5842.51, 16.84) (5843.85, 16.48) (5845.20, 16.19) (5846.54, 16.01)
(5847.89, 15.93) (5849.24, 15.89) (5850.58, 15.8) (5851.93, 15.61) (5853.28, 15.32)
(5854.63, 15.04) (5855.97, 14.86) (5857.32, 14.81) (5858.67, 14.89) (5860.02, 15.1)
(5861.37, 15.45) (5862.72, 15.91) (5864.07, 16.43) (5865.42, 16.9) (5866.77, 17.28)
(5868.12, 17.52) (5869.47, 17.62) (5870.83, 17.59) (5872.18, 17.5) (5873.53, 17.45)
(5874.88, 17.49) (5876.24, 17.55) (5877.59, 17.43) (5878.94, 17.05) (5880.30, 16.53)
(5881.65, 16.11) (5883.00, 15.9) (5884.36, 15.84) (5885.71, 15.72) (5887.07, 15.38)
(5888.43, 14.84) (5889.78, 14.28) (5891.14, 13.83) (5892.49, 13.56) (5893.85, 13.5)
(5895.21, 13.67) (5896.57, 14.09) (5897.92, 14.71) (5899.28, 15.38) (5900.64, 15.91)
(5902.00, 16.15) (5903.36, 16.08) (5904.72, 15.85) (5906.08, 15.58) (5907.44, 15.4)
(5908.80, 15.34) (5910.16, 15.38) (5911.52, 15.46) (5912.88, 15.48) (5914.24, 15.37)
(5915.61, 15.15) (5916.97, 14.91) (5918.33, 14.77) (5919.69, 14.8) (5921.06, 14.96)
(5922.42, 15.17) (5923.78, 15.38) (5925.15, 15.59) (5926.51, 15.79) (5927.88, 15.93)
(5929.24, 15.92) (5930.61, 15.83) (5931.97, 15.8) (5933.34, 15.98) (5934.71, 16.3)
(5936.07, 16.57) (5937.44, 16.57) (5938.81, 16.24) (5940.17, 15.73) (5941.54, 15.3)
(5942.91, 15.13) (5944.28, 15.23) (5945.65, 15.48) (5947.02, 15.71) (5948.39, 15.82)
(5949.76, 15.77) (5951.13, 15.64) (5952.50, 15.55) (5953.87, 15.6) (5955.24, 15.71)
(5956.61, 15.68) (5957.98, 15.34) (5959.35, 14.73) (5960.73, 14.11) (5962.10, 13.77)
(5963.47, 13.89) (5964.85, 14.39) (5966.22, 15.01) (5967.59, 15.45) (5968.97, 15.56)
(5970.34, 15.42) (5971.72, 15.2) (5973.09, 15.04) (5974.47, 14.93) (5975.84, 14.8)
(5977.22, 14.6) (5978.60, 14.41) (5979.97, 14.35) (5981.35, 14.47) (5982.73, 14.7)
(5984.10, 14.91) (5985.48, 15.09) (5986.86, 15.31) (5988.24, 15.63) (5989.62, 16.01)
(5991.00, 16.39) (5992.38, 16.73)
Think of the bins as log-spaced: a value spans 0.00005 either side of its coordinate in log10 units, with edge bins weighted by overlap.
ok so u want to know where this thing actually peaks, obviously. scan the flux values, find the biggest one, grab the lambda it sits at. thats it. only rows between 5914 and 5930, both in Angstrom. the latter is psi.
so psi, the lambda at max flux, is 5927.88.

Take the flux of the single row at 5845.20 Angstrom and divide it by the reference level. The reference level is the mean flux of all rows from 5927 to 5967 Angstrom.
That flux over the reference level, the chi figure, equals 1.05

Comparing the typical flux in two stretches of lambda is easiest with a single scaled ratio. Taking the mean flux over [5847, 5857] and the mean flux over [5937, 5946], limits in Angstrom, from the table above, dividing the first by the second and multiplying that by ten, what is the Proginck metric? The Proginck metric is 9.89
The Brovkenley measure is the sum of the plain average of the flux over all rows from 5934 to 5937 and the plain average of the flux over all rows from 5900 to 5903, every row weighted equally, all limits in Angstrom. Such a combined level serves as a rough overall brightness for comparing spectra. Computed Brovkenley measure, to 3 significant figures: 32.5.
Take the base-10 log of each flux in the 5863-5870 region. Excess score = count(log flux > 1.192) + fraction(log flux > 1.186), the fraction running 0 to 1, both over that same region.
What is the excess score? 6.0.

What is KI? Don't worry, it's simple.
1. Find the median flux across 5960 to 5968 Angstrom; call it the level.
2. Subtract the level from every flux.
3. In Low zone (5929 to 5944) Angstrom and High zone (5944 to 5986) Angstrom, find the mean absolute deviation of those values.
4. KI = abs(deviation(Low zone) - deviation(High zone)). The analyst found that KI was 0.13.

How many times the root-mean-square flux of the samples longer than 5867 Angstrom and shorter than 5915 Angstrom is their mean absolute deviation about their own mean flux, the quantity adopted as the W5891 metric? 0.062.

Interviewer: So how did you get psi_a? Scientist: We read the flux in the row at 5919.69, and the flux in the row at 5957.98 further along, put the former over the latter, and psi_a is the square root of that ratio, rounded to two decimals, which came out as 0.98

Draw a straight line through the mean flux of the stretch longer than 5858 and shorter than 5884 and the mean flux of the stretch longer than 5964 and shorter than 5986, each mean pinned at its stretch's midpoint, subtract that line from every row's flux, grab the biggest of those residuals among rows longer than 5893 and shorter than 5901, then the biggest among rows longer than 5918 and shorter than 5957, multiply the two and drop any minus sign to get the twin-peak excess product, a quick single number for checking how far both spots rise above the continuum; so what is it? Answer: 0.29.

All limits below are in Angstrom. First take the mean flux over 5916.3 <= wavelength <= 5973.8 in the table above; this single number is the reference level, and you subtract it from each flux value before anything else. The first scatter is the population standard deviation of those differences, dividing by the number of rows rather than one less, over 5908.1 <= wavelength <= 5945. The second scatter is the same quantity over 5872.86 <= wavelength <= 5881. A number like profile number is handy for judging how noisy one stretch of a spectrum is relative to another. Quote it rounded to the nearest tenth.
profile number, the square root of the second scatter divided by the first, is 0.9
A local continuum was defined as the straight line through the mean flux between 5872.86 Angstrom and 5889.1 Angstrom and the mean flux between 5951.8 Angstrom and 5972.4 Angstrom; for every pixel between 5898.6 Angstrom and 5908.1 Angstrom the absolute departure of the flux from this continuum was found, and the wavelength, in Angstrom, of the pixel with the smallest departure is 5903.36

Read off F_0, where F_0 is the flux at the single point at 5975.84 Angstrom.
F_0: 14.8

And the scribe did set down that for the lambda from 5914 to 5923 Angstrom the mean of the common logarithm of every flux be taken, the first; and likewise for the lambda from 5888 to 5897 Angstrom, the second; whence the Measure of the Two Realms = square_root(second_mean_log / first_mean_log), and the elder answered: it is 0.99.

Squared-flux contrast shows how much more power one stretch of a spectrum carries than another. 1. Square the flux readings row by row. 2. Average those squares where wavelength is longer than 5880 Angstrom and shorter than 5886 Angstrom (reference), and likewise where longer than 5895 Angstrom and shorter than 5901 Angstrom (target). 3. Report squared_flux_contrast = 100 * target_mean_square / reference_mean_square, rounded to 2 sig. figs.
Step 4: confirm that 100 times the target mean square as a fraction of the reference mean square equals 85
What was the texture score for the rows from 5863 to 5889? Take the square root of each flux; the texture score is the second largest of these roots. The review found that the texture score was 4.19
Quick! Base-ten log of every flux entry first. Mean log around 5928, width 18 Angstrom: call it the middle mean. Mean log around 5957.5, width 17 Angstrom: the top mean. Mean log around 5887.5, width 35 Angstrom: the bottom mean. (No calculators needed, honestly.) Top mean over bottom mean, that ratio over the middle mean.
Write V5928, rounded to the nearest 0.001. 0.823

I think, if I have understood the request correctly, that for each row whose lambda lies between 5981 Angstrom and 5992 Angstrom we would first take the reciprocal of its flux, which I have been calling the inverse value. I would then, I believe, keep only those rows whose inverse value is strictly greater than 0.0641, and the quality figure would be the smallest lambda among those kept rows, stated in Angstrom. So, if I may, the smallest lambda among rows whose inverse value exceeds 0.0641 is 5981.35 Angstrom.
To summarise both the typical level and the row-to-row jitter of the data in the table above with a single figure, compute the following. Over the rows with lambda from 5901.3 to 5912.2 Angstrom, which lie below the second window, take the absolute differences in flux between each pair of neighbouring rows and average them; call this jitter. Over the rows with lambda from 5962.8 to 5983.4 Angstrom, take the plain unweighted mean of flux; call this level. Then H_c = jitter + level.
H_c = 14.9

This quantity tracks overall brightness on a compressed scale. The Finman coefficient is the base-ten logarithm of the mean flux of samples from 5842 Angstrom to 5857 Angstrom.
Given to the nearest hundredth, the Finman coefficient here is 1.20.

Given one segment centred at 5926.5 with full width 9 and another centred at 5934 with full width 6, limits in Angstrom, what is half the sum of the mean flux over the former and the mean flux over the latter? 15.9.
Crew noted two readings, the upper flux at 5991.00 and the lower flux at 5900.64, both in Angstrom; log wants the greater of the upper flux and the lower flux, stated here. 16.4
